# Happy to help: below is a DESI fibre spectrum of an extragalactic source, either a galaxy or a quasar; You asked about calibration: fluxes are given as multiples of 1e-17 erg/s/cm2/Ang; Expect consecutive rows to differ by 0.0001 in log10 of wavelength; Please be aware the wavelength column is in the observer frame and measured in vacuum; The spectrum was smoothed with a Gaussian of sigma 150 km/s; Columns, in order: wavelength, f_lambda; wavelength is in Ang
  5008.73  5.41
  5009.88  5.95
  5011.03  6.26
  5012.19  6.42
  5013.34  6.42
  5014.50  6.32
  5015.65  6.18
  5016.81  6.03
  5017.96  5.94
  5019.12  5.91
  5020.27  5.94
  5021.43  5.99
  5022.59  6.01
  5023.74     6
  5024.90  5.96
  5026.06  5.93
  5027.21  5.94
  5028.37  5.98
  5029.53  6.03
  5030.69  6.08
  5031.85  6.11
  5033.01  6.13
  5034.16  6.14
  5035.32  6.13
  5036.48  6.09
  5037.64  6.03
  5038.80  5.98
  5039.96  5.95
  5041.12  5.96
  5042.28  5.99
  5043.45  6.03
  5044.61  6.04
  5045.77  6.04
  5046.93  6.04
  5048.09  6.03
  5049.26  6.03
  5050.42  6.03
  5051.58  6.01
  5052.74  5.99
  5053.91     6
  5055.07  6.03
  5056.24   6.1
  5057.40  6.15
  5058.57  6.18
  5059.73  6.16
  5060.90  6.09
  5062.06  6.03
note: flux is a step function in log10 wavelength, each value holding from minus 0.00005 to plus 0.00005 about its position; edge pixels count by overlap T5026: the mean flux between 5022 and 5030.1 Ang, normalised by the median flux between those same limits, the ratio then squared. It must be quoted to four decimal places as 0.9995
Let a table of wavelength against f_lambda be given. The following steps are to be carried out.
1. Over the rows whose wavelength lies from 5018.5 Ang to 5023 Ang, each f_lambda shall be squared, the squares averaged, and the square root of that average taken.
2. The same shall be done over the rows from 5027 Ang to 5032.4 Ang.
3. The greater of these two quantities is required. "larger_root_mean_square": 6.03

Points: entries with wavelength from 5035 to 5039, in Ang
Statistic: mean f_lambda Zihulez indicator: 6.06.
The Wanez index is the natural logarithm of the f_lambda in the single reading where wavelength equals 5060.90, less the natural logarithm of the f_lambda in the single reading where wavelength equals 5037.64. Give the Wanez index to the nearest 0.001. 0.010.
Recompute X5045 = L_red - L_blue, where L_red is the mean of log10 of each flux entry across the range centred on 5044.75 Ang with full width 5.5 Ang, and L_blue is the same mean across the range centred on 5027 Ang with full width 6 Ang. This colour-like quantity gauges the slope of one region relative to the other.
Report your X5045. 0.004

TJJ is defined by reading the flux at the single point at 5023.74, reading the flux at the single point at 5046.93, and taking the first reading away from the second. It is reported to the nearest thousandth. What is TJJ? 0.040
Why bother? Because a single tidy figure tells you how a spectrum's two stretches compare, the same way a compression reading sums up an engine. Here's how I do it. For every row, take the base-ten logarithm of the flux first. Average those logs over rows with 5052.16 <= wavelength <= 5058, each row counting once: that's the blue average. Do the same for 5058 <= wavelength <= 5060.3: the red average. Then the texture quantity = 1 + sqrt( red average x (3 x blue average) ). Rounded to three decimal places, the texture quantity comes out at 2.362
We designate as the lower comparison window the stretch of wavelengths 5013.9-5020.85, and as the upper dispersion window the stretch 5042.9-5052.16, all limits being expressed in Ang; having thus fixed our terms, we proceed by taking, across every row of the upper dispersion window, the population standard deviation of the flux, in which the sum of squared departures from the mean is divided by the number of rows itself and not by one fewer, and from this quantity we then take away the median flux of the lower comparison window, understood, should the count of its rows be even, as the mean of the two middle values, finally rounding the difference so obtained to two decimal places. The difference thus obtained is -5.98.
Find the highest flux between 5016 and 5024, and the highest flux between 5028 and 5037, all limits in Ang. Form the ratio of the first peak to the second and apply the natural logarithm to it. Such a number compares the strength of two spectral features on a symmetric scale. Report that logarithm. -0.018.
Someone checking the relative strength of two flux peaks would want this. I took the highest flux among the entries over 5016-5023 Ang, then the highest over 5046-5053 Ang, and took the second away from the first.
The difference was 0.0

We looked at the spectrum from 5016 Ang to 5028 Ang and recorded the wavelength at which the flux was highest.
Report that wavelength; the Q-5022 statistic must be 5016.81 Ang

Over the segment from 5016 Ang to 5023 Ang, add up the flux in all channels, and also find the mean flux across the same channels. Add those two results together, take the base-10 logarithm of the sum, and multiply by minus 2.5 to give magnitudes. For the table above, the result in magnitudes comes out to -4.05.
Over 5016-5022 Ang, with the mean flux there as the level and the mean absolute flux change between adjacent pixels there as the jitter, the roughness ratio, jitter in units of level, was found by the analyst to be 0.0084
